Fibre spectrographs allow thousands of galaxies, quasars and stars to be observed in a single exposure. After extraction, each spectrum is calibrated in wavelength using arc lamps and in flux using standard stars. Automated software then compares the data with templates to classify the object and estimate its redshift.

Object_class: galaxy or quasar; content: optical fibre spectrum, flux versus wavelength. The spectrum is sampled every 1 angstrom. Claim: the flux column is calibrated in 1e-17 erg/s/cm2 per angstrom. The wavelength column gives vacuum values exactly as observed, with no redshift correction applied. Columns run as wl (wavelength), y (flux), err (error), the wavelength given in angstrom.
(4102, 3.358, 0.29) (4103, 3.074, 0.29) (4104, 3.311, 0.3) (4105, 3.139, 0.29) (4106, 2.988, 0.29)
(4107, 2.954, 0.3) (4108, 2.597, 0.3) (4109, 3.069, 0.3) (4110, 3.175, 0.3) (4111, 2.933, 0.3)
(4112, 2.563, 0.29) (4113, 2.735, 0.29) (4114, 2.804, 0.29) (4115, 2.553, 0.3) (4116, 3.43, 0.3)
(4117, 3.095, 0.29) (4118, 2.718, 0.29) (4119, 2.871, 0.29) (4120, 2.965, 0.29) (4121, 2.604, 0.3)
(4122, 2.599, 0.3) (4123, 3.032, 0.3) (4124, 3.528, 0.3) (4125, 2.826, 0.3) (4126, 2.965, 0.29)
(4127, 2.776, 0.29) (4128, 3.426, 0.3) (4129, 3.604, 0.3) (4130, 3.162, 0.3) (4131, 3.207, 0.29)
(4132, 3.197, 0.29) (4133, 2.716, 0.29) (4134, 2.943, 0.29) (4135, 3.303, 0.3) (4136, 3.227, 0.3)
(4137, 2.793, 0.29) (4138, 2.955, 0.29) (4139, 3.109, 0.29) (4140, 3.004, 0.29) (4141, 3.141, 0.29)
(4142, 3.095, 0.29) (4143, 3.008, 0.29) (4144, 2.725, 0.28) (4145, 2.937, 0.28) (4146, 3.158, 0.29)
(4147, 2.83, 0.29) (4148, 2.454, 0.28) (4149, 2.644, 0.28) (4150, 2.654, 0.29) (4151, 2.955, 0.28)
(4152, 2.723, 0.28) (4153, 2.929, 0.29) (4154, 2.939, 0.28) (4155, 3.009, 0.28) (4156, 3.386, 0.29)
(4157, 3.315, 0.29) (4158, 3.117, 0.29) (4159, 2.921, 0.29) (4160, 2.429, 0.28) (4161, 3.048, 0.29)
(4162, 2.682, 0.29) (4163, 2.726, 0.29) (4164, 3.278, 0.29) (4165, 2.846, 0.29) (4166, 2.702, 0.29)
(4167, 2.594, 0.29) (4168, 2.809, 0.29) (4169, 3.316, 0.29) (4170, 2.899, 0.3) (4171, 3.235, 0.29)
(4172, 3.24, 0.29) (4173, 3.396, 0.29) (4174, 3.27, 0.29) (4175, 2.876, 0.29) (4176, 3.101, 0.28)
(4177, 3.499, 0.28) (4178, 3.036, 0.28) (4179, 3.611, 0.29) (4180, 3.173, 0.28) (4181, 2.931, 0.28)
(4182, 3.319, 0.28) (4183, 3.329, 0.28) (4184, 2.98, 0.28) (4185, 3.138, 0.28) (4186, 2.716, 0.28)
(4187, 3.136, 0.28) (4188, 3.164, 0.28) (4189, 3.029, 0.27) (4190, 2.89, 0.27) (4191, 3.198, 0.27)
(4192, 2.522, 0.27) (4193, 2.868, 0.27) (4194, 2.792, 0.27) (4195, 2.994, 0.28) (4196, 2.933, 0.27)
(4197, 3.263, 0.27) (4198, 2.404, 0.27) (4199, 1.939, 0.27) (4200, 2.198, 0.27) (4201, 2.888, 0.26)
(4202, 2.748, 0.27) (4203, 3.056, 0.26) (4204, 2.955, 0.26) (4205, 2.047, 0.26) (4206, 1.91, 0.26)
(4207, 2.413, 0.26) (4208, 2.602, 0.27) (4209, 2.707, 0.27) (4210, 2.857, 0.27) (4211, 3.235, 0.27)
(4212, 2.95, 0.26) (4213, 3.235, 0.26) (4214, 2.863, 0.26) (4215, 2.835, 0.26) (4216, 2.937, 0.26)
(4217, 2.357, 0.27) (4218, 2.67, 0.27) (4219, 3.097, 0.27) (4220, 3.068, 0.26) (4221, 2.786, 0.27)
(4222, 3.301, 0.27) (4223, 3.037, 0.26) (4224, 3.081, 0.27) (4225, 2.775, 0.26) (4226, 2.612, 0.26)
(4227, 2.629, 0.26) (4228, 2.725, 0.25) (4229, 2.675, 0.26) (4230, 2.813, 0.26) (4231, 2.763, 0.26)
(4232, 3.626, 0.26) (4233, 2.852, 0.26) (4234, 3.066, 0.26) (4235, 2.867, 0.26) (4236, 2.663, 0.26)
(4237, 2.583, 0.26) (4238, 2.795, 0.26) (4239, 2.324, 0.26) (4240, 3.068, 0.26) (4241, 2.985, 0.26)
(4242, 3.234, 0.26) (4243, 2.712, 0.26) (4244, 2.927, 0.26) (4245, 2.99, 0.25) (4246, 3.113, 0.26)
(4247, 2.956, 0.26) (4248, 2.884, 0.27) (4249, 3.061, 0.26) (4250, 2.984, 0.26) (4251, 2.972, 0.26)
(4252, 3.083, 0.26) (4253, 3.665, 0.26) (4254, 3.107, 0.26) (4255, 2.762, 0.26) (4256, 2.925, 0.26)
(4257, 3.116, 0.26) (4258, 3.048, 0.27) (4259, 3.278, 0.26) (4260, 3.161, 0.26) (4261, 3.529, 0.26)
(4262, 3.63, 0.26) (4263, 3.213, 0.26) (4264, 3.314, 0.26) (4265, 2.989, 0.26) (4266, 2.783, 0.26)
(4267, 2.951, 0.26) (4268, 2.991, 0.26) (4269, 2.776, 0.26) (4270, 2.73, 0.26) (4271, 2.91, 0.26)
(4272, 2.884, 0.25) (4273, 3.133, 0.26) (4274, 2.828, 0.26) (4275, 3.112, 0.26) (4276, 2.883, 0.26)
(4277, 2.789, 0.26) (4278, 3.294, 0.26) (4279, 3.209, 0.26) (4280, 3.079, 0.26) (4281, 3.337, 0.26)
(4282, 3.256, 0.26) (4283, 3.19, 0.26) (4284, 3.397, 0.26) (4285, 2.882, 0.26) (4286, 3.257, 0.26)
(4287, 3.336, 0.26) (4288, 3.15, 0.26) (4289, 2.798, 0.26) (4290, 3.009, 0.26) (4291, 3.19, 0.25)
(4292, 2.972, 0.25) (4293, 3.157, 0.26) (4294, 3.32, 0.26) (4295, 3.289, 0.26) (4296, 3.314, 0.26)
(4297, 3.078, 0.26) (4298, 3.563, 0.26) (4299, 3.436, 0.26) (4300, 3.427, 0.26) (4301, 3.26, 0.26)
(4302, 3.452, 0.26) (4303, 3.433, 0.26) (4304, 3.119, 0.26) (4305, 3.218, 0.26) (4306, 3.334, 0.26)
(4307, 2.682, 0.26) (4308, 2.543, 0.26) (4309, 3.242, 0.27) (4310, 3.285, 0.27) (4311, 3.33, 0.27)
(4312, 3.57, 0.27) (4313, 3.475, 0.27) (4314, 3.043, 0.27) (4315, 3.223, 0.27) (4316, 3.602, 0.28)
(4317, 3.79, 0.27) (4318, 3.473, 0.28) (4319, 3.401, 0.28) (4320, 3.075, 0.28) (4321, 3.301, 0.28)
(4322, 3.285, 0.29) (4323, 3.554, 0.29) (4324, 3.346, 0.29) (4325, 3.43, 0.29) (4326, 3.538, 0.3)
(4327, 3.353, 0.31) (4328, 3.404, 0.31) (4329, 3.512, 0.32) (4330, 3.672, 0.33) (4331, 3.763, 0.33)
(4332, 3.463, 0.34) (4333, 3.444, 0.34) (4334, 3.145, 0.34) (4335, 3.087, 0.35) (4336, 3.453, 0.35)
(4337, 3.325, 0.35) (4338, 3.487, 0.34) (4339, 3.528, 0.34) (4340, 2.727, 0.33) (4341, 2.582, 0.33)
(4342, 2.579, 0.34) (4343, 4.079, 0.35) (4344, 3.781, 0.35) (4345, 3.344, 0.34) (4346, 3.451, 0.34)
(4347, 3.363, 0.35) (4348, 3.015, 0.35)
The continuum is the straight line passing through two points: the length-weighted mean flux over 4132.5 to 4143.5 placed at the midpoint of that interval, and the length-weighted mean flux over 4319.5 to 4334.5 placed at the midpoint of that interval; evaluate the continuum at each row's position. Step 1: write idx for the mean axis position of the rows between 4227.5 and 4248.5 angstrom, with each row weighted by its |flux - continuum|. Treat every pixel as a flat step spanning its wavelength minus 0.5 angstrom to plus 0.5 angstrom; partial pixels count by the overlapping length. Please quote 4237.0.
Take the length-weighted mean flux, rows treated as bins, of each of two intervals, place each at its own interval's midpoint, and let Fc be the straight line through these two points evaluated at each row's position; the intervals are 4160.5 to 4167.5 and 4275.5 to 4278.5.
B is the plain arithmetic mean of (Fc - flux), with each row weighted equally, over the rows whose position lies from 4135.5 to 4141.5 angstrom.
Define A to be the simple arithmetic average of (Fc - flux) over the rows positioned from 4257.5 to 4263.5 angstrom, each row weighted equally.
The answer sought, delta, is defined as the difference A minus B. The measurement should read -0.11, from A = -0.3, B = -0.23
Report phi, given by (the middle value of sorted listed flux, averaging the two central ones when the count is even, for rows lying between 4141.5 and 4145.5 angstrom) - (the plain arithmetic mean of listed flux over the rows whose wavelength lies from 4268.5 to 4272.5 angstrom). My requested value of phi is 0.1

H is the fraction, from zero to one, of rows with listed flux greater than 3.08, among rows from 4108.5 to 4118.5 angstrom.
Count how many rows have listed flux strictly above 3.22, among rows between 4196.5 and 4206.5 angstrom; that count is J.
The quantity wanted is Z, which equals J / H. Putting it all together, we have 3.3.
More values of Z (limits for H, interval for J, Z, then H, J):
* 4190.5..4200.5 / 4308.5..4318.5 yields 45.0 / 0.20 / 9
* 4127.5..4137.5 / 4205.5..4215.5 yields 2.9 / 0.70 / 2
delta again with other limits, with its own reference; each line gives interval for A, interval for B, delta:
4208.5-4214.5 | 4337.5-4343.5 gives 0.02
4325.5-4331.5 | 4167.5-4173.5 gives -0.18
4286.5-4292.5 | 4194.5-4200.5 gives -0.33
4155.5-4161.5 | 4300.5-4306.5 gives 0.08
